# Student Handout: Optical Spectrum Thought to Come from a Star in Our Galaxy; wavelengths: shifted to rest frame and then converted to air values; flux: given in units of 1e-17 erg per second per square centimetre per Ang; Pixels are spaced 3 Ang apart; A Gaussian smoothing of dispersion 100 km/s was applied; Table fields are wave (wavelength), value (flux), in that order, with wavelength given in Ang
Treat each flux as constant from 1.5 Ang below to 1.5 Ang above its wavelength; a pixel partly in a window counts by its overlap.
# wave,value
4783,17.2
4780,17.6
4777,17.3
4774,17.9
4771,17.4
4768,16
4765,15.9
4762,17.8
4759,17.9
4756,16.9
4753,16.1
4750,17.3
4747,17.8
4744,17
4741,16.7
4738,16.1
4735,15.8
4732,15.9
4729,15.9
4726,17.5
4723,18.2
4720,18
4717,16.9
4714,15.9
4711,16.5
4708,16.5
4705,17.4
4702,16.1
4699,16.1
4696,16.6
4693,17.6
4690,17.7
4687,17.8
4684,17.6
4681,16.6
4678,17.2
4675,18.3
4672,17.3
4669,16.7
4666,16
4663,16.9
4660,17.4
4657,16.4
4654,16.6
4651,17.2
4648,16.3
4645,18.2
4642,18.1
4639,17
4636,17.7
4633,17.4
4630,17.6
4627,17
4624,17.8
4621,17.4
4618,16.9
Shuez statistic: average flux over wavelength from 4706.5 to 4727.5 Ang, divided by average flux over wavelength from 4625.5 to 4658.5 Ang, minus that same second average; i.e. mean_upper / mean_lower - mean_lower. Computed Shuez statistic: -16.2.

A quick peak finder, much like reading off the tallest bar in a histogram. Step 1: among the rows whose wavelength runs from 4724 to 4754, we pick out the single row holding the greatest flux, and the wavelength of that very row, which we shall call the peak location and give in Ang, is 4747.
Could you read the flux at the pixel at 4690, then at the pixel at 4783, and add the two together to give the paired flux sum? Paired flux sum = 34.9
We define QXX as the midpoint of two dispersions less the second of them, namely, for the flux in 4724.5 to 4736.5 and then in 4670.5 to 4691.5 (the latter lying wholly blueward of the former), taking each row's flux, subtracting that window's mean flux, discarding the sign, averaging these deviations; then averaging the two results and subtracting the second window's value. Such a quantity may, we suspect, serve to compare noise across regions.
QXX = 0.11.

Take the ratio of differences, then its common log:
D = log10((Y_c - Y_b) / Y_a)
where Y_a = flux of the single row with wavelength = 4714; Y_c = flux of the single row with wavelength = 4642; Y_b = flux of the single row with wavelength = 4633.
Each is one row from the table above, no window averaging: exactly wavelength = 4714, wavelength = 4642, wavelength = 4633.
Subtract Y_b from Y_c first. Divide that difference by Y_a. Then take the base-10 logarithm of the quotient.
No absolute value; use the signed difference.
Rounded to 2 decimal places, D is -1.36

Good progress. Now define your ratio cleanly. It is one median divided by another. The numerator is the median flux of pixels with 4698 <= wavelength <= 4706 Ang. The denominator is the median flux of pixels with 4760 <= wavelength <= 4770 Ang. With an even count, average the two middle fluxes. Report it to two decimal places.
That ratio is 1.01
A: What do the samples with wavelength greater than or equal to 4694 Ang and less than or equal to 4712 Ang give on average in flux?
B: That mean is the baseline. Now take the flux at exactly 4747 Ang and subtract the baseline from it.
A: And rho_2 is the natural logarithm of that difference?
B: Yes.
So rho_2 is 0.2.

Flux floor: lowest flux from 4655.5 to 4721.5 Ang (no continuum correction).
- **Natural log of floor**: 2.77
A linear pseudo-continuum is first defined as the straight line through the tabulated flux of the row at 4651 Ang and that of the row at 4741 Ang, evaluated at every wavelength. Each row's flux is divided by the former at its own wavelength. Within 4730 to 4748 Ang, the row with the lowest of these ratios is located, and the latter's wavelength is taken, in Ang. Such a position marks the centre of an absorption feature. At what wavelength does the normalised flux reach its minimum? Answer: 4735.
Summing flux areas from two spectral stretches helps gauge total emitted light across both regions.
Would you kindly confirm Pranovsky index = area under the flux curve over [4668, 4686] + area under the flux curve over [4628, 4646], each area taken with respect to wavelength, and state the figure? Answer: 629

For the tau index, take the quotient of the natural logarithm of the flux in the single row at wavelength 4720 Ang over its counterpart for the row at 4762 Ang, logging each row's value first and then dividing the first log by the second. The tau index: 1.00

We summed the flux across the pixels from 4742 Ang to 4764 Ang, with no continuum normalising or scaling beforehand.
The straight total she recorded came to 120.8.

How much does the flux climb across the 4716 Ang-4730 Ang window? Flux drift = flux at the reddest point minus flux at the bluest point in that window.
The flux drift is -1.0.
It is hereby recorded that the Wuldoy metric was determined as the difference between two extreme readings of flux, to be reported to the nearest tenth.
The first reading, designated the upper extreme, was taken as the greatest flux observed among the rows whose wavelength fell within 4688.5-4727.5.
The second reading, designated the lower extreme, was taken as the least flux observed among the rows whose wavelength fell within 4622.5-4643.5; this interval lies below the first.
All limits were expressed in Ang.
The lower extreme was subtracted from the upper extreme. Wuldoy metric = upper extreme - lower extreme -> 1.2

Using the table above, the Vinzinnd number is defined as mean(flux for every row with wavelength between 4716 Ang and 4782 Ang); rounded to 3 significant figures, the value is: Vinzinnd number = 17.0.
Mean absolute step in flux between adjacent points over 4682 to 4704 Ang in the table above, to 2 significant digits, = 0.32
